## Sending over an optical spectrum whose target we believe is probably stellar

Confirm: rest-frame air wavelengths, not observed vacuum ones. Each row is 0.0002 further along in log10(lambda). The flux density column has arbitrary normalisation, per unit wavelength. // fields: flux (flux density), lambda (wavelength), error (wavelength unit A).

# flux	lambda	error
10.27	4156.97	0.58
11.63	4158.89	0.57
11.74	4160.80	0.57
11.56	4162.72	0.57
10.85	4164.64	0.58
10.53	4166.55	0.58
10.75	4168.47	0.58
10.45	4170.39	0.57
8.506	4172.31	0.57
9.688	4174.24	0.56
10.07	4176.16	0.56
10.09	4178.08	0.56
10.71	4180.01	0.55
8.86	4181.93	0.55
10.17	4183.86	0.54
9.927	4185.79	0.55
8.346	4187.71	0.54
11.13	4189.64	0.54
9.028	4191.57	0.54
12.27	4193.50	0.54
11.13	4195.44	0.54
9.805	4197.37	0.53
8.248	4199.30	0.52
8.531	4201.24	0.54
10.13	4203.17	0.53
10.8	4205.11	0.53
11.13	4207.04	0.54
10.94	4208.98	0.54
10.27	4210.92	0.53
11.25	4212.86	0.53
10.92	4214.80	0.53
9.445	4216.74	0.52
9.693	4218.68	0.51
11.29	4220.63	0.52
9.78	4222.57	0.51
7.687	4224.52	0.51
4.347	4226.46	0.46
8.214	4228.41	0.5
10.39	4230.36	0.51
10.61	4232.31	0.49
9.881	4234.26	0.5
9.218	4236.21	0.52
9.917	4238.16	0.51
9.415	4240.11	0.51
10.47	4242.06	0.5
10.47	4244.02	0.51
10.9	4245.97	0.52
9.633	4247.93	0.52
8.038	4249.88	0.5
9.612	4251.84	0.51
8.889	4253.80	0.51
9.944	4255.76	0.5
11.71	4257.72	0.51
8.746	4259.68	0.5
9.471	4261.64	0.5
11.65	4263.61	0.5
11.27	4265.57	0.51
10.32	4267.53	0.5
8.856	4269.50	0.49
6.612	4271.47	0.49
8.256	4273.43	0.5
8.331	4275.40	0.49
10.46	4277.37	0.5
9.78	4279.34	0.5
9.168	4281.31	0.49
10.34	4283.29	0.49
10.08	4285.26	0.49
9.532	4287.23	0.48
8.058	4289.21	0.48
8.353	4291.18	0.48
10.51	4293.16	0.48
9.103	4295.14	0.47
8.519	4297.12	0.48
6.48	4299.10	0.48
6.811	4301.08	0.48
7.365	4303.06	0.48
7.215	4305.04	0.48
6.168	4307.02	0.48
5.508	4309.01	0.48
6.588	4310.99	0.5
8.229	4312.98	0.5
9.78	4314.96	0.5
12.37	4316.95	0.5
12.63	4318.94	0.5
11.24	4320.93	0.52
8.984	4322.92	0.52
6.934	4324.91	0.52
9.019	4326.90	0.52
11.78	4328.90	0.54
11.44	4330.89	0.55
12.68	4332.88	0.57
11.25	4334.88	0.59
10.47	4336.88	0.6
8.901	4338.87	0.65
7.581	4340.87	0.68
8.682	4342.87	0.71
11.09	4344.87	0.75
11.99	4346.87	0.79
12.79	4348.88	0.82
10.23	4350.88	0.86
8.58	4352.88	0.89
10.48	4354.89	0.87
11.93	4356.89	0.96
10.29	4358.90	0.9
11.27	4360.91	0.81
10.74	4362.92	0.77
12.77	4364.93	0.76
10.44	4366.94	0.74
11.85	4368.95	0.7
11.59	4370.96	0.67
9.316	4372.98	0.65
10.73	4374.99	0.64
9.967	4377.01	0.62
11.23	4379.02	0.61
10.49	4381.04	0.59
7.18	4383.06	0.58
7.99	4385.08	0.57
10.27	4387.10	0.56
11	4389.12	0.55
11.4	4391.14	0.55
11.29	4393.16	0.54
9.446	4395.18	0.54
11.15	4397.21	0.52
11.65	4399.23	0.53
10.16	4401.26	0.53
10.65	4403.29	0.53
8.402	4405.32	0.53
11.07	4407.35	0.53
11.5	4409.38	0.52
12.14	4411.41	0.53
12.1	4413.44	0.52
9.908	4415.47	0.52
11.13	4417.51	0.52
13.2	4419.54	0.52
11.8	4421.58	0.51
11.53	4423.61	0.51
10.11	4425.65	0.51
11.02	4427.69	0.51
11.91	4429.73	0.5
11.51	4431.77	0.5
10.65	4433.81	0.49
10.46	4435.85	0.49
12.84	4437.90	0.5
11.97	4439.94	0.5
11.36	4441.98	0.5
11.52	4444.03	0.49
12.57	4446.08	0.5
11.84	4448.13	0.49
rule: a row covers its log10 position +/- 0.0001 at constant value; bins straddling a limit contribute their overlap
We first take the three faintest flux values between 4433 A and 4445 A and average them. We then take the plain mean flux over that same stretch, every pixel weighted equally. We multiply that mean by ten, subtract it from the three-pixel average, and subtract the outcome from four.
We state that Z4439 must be 108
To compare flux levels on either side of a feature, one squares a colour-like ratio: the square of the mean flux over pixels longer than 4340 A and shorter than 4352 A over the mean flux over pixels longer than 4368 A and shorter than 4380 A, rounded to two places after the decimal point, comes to 0.93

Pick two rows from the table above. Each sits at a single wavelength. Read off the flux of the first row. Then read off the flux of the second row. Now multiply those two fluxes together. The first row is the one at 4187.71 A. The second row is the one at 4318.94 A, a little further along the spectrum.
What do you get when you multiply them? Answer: 105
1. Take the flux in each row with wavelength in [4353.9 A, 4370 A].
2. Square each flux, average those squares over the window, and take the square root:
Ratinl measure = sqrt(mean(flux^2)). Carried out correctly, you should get 11.3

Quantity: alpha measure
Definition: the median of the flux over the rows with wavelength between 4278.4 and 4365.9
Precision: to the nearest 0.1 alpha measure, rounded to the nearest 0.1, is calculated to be 9.8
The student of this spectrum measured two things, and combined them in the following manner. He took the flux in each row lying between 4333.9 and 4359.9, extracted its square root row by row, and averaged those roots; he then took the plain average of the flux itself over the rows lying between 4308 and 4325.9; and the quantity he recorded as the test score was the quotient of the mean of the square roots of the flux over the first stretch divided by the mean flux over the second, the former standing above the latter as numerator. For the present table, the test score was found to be 0.351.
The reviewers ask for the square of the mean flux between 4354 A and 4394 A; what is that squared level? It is 113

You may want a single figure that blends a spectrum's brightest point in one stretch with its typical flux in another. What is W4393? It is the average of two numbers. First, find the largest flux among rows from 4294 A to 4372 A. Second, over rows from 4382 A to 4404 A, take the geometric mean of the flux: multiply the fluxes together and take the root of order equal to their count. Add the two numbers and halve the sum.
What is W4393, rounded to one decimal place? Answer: 11.4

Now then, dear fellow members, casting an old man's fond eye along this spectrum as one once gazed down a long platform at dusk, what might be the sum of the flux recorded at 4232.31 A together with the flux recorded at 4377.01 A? 20.6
